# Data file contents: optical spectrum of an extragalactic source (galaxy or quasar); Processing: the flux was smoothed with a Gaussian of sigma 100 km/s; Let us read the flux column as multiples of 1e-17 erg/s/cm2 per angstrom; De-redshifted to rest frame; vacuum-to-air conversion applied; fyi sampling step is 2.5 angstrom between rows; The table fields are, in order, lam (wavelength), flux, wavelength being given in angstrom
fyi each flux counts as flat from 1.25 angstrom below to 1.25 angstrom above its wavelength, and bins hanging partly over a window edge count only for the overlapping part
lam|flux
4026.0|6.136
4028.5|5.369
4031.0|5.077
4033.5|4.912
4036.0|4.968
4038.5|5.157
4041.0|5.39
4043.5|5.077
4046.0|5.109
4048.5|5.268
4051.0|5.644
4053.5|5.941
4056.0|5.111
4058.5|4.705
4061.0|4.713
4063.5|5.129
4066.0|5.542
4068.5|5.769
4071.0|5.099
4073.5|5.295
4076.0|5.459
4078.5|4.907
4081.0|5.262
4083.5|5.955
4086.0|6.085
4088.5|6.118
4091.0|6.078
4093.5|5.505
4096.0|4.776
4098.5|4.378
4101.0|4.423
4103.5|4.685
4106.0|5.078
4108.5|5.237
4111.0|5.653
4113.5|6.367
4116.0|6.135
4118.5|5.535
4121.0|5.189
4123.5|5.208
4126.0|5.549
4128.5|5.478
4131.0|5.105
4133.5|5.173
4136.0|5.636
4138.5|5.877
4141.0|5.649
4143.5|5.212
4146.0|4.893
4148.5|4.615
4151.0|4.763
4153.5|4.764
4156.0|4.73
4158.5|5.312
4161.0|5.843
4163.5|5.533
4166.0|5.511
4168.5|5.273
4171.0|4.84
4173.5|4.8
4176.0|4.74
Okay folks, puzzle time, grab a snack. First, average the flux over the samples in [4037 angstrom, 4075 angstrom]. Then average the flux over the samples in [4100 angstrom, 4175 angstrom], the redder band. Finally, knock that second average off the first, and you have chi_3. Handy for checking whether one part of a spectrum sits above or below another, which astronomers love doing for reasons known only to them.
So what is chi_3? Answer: -0.01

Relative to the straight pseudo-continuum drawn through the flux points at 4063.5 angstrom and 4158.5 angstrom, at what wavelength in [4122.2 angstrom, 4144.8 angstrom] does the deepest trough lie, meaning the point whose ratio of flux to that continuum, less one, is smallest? 4131.0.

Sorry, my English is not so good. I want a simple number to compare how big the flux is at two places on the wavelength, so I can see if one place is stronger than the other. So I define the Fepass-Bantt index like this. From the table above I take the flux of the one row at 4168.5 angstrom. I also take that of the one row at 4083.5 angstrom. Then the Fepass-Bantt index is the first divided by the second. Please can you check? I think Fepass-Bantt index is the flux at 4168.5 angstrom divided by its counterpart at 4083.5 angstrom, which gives 0.89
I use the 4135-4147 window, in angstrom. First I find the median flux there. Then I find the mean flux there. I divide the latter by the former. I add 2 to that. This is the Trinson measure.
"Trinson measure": 2.97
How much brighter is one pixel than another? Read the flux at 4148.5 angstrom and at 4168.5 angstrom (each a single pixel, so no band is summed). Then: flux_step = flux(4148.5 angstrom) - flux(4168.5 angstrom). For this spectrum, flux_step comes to -0.7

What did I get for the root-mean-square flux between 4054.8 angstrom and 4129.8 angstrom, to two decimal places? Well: 5.37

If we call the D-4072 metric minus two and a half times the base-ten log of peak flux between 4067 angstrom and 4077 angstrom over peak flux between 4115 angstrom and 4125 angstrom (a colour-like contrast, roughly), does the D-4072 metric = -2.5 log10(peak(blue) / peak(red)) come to 0.07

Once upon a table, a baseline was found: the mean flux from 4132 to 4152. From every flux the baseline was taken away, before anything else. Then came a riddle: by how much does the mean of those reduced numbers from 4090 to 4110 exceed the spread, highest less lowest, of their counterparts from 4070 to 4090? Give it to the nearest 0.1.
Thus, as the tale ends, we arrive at -1.4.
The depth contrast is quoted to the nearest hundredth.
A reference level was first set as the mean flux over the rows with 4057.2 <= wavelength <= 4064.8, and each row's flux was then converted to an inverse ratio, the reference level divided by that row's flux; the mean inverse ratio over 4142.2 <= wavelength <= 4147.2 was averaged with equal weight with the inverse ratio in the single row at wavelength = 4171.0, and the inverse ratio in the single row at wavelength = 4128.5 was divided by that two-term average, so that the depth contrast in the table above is 0.90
